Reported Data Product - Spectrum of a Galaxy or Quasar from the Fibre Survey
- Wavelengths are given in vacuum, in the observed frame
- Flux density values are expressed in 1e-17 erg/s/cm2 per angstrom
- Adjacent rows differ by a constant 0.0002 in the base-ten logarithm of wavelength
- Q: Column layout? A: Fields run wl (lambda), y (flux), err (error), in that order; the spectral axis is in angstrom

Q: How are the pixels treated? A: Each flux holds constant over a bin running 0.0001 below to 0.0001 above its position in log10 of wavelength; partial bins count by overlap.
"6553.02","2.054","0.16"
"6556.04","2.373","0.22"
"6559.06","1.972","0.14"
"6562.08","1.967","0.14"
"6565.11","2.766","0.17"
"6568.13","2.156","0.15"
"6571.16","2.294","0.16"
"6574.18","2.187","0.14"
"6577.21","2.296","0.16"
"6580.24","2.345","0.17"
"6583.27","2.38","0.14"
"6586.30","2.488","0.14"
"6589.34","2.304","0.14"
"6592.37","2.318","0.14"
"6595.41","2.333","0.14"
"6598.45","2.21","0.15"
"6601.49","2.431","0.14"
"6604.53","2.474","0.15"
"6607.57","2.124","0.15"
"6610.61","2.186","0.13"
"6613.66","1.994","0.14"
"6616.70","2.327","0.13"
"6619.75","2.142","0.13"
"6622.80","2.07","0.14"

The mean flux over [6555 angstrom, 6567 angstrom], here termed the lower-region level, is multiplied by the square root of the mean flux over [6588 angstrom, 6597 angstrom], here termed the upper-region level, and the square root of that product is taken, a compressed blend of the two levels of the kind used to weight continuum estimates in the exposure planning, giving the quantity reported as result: 1.86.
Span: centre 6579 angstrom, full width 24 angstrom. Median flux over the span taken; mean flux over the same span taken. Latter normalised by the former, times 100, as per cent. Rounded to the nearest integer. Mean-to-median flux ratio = 100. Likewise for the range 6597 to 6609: 100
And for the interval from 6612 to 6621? 101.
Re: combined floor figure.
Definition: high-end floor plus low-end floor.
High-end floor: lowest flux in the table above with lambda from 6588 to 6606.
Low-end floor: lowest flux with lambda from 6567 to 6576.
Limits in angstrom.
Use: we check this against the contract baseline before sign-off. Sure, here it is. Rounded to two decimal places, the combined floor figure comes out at 4.37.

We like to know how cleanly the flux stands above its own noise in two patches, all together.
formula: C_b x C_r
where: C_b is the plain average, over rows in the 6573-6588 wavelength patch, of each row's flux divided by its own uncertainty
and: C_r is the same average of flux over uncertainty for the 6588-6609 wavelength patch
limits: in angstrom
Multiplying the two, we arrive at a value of 252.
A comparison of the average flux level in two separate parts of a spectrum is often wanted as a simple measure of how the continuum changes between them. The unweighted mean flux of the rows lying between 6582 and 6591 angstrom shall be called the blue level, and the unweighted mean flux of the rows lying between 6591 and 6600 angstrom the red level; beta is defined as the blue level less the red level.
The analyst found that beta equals 0.10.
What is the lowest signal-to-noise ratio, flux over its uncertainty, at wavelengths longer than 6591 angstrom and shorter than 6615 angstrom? 14.2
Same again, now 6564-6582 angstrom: 13.8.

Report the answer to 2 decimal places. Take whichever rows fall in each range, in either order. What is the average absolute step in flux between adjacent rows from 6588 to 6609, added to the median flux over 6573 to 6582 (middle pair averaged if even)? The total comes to 2.42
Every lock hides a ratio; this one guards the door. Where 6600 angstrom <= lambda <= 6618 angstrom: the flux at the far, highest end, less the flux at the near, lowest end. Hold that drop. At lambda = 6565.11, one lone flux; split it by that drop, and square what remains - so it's 707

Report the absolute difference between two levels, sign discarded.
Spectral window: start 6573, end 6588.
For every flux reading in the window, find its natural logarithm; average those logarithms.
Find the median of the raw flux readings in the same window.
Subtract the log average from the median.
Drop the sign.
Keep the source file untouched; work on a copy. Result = 1.50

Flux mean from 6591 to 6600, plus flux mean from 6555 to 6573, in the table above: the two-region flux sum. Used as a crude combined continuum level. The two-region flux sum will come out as 4.54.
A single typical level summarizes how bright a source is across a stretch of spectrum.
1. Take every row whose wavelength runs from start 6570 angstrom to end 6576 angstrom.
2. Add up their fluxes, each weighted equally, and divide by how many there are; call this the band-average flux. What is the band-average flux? 2.24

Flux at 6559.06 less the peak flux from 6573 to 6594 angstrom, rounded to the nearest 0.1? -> -0.5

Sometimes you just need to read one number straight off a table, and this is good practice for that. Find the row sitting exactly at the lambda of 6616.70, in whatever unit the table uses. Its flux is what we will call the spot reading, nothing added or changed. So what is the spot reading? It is 2.327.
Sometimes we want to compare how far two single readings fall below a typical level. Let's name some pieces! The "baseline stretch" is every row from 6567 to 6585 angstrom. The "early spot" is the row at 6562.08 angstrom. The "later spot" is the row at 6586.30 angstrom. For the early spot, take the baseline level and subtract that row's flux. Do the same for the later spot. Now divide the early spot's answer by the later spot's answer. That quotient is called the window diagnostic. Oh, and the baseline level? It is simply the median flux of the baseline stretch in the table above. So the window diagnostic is -1.7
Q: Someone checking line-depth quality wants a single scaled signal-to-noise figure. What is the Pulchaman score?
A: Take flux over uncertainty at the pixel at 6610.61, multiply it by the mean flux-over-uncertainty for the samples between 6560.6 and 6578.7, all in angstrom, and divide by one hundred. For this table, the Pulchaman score 2.49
